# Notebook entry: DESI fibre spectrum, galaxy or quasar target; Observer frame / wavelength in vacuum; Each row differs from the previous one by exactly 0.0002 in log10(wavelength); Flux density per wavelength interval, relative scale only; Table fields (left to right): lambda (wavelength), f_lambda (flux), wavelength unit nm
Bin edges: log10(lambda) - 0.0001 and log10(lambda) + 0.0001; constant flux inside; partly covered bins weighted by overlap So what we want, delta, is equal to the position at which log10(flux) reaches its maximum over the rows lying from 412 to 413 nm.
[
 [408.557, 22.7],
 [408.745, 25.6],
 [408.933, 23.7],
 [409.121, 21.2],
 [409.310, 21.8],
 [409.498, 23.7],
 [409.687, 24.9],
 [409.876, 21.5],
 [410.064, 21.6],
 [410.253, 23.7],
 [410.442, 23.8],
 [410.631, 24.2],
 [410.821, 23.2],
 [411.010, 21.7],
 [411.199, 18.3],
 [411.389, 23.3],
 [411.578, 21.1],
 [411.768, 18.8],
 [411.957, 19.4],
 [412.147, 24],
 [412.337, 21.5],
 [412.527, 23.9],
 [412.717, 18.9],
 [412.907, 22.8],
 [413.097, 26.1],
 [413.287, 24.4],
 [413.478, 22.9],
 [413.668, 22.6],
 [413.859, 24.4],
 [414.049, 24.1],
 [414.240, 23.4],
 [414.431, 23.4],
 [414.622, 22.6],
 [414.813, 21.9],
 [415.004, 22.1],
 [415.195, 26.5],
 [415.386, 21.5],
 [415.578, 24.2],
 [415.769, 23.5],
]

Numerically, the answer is 412.147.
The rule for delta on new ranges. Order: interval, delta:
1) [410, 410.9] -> 410.631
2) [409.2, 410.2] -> 409.687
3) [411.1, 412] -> 411.389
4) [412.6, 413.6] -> 413.097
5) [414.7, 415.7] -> 415.195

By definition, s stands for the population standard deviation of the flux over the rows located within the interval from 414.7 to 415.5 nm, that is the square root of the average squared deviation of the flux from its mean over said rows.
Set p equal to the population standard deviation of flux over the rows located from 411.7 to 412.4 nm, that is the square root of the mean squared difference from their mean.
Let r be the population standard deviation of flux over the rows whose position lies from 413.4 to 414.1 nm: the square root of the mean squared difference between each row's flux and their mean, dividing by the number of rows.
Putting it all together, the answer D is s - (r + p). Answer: -0.8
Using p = 2.0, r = 0.8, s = 2.0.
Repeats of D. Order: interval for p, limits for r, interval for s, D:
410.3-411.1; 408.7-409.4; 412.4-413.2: -0.1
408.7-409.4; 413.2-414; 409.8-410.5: -1.5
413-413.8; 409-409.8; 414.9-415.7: -0.9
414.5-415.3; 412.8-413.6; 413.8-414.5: -2.8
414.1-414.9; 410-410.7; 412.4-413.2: 1.0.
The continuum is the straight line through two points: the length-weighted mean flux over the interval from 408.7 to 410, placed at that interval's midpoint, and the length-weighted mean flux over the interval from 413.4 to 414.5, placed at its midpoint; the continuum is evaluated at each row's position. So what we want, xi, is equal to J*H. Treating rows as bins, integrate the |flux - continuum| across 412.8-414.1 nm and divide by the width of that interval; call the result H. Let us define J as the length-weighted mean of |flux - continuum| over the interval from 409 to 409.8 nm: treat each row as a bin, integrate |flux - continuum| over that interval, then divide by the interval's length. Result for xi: 1.5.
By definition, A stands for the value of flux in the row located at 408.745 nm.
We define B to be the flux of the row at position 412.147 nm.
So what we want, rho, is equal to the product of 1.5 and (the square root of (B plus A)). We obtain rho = 10.6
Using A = 25.6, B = 24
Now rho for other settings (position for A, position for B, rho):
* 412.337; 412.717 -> 9.5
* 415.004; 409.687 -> 10.3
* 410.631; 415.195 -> 10.7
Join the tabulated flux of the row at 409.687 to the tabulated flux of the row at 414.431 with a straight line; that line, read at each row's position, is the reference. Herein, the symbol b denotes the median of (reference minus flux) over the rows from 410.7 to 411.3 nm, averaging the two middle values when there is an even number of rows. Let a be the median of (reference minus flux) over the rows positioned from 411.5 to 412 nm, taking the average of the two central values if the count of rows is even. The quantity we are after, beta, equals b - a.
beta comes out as -2.0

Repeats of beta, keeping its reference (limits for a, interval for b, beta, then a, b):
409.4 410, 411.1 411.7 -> 1.9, 1.3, 3.2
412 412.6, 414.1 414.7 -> -0.1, 0.1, 0.1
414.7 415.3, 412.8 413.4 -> -1.8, 1.1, -0.6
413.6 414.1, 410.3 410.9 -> 1.4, -0.6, 0.9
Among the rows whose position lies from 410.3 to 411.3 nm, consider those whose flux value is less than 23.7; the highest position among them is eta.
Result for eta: 411.199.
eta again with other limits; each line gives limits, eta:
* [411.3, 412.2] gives 411.957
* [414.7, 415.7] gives 415.386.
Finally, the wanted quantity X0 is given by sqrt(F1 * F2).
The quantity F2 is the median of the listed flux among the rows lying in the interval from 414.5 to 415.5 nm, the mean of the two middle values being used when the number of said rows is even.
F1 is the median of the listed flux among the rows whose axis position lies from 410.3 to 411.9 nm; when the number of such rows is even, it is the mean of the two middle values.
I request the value 22.3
